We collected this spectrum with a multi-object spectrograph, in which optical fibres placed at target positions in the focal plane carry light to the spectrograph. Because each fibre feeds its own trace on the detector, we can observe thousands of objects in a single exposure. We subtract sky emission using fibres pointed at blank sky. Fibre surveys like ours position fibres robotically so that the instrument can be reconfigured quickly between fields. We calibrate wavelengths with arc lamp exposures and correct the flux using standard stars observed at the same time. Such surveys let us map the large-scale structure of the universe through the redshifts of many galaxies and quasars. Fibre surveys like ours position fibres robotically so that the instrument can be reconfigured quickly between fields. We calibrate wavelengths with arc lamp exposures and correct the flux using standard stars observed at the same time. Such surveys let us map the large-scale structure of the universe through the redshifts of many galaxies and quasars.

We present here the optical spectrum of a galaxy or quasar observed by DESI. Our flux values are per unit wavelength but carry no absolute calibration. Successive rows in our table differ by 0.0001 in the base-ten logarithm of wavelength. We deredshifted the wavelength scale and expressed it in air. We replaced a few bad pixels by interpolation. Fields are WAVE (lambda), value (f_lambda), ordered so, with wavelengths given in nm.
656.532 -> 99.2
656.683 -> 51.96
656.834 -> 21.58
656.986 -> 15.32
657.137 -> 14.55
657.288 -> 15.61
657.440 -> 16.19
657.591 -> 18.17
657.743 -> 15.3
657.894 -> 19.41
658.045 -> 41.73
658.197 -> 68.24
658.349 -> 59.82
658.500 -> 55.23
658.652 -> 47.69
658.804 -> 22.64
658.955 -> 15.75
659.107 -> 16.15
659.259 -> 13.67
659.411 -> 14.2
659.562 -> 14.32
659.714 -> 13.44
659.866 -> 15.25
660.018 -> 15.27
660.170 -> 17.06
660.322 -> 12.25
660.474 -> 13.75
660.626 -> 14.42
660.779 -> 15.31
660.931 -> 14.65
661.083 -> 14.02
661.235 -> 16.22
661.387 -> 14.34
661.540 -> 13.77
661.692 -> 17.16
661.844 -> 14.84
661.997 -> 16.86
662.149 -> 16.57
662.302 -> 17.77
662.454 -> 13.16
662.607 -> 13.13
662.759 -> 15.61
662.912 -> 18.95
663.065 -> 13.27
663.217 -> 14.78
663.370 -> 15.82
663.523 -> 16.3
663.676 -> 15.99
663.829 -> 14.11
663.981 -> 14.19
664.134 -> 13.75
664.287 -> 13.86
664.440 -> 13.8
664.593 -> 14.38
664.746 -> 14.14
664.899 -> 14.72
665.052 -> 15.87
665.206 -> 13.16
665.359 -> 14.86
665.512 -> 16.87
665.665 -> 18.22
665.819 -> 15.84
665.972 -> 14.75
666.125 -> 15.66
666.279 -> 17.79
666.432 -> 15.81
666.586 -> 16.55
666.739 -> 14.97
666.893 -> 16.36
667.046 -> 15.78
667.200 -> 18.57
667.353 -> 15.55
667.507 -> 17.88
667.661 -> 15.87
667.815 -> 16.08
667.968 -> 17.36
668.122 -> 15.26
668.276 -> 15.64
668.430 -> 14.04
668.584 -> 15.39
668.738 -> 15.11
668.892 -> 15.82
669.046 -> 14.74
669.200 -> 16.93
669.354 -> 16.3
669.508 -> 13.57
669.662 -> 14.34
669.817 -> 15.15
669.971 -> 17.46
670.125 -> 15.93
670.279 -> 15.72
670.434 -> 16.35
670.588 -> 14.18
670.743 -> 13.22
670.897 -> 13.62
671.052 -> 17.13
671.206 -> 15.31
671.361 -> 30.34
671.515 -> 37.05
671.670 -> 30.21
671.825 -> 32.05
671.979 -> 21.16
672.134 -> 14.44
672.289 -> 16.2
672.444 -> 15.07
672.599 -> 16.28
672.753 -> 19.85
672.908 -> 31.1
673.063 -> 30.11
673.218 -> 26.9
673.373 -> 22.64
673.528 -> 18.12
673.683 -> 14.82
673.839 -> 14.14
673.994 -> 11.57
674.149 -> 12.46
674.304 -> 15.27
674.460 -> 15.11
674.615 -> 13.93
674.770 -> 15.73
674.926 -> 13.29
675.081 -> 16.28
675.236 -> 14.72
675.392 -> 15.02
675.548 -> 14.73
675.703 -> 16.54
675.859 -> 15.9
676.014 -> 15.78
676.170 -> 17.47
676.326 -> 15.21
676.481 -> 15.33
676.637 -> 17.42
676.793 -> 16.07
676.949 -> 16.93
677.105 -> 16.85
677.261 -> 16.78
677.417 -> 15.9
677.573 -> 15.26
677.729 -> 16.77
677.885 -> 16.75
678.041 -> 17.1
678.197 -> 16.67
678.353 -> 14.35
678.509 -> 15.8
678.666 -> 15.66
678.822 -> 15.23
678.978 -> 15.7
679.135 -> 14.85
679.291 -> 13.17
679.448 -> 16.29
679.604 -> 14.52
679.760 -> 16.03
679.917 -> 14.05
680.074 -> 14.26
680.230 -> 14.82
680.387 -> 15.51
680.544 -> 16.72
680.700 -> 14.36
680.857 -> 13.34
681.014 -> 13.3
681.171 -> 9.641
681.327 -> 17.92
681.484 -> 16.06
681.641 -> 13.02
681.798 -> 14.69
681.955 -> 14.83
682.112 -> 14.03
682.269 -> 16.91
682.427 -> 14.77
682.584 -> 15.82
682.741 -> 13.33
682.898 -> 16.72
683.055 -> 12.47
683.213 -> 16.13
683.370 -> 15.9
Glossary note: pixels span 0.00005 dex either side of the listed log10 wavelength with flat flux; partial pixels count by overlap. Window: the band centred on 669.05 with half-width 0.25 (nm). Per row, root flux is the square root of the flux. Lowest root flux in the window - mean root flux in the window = -0.14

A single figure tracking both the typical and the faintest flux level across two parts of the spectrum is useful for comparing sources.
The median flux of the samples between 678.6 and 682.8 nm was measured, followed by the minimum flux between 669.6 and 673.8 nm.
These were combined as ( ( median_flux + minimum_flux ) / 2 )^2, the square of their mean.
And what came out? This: 197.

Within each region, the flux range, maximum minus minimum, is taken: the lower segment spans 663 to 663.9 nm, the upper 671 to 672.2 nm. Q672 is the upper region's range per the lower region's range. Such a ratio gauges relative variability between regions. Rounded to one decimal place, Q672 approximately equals 7.5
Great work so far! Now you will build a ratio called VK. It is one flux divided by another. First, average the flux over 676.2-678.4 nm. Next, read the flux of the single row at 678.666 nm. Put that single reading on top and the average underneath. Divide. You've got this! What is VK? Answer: 0.96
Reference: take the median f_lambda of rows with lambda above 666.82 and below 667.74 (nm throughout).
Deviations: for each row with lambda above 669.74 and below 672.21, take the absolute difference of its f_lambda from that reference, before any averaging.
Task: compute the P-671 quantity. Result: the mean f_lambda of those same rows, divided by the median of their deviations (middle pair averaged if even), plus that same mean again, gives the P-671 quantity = 31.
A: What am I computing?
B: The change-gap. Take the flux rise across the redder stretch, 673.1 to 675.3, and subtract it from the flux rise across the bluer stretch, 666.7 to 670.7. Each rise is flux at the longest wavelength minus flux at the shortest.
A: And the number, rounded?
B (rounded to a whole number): 11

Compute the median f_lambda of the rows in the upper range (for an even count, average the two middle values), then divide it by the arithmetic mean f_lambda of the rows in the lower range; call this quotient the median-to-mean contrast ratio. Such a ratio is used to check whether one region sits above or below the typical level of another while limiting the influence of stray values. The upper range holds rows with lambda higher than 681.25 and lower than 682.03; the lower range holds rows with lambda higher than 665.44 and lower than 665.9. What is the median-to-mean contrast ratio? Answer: 0.87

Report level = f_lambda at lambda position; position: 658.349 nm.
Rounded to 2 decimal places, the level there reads 59.82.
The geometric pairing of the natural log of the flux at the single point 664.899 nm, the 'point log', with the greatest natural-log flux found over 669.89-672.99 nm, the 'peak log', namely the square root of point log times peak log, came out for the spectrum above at 3.12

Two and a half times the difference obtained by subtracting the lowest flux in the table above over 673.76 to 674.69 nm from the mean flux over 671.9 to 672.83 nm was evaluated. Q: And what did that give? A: 14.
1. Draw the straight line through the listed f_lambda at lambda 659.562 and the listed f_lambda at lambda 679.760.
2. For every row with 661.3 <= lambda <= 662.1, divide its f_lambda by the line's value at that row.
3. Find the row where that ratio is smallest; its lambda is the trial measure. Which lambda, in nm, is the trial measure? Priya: 661.540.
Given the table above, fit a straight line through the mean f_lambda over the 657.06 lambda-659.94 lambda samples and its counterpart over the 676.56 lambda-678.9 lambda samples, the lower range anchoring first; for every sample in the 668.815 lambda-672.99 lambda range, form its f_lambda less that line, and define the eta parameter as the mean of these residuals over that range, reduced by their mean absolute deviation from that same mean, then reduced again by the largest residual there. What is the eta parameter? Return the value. -24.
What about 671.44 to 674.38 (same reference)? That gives -22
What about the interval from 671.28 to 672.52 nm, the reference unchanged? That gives -20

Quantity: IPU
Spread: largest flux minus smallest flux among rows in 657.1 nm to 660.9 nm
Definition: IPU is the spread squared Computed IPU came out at 3135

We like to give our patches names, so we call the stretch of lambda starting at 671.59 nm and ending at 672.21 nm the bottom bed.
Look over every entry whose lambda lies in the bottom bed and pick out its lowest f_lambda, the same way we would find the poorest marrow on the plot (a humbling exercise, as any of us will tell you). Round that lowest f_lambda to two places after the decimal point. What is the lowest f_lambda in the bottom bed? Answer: 14.44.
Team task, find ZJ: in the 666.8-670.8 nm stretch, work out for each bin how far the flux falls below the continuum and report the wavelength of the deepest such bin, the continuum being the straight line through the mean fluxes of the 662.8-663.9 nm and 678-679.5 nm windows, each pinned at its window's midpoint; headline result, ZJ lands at 670.743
